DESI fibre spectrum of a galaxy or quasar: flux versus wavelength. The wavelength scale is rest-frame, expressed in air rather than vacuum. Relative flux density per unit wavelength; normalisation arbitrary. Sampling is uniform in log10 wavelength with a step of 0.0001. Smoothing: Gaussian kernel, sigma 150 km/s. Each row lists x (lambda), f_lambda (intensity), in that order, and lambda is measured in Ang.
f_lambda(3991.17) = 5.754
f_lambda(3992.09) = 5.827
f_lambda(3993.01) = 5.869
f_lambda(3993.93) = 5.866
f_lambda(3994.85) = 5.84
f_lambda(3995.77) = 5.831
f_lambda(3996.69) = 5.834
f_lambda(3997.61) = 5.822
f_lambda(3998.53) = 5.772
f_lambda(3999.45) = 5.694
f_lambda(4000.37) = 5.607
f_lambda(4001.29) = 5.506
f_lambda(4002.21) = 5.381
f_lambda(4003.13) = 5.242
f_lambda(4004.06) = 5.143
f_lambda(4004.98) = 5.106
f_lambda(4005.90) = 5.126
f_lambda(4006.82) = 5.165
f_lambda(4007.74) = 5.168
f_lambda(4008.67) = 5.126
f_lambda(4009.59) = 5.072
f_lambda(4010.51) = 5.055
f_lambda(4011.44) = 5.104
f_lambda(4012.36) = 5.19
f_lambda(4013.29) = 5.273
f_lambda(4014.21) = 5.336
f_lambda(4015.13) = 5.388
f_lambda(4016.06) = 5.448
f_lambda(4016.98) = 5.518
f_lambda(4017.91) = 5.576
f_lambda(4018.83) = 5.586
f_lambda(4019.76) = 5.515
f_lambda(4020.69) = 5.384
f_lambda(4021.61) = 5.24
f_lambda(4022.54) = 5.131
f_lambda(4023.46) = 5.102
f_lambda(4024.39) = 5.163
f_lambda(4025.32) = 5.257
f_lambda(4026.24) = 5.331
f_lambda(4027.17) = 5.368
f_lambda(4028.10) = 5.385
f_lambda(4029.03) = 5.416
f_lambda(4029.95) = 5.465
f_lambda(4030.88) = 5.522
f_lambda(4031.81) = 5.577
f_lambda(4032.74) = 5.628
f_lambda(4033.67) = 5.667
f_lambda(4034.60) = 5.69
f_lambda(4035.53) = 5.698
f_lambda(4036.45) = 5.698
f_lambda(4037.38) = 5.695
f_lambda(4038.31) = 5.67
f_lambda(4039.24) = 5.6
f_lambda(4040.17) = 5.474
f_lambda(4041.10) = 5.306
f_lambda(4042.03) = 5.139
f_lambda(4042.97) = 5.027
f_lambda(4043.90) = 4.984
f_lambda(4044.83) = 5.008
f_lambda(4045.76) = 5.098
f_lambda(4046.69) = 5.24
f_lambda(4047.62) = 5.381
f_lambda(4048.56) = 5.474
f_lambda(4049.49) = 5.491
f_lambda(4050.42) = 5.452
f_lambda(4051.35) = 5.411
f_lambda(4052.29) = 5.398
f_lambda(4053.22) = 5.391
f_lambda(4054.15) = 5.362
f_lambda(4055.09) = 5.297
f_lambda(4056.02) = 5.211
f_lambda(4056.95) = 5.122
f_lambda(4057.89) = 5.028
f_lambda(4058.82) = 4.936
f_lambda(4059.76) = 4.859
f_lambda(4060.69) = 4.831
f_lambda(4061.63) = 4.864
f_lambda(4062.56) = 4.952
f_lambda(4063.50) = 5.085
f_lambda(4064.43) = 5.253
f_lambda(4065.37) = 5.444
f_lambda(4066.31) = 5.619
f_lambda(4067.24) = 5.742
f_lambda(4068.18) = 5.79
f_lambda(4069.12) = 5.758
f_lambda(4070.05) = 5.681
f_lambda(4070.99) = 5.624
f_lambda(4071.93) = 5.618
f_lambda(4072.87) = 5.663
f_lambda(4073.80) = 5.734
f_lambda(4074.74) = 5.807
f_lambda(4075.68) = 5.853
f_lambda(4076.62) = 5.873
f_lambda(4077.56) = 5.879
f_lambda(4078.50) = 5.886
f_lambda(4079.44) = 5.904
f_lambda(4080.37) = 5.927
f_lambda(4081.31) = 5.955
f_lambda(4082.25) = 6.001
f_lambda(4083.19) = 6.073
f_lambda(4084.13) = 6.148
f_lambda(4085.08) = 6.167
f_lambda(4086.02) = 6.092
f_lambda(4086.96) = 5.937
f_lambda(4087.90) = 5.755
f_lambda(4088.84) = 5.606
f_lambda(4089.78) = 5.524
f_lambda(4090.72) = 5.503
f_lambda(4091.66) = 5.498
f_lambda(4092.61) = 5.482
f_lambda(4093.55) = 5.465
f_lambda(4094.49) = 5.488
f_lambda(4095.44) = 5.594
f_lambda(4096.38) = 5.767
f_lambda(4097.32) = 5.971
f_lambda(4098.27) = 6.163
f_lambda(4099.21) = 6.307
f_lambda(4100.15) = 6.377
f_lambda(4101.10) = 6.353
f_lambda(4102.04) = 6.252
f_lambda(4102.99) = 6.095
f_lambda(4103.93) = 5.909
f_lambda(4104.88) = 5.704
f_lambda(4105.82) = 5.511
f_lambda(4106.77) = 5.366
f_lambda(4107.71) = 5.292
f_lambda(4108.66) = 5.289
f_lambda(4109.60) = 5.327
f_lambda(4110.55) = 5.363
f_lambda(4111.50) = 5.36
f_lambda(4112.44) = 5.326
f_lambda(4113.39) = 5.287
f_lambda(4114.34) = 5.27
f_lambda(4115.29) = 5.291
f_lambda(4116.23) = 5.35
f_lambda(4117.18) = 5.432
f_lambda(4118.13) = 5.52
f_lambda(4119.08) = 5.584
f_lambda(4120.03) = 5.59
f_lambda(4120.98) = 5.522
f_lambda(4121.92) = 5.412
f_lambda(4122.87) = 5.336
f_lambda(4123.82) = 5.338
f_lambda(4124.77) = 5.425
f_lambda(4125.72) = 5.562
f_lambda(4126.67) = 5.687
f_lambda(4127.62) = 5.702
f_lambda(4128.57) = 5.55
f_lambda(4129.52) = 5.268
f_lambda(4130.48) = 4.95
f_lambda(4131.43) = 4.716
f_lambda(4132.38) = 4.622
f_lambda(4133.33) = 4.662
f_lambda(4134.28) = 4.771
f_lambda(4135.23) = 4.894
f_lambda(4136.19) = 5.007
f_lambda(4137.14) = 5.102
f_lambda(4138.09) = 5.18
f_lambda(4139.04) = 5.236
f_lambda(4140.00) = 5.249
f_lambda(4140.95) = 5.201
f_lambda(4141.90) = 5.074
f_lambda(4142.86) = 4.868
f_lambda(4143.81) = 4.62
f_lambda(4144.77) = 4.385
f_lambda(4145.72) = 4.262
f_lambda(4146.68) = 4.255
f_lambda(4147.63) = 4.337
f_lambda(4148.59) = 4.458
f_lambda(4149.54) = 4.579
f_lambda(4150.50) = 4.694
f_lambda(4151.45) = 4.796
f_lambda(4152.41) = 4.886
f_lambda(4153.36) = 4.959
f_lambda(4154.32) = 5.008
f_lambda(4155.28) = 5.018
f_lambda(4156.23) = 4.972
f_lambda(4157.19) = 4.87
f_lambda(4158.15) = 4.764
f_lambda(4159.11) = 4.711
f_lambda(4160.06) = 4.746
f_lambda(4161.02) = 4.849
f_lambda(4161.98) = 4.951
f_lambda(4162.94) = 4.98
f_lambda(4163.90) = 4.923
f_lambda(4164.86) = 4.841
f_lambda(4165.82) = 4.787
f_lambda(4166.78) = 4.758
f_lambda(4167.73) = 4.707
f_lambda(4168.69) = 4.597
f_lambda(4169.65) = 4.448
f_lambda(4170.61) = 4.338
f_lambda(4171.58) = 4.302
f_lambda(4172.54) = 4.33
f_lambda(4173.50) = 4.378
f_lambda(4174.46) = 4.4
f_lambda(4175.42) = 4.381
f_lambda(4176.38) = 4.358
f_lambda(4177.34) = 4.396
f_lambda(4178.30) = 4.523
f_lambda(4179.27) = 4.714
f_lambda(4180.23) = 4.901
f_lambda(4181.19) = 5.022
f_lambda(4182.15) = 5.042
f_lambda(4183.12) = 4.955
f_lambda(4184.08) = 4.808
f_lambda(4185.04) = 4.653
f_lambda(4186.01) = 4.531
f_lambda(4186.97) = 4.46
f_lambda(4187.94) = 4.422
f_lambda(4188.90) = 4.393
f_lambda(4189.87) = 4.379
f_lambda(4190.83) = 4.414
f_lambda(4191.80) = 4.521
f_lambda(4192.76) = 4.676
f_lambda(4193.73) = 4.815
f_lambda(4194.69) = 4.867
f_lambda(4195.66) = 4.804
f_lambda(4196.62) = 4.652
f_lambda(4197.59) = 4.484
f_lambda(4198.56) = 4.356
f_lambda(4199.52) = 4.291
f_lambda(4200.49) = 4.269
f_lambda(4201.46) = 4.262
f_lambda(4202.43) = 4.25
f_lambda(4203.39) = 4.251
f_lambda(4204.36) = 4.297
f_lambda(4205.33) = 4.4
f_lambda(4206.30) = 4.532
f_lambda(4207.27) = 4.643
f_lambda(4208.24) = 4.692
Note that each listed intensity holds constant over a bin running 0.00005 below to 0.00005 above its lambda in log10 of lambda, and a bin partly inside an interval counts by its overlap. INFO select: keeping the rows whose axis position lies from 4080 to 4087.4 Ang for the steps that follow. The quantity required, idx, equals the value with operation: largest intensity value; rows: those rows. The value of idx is 6.167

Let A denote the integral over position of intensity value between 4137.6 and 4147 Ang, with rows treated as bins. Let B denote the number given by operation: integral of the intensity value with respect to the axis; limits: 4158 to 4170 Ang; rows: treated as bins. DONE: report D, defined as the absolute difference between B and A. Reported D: 12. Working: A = 46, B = 57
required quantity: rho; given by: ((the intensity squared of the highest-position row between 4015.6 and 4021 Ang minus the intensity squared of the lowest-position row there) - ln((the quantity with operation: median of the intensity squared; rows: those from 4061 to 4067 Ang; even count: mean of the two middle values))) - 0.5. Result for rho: -4.5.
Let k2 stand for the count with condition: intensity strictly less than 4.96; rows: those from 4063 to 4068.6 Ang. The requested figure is 0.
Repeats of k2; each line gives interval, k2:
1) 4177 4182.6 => 4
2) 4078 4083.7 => 0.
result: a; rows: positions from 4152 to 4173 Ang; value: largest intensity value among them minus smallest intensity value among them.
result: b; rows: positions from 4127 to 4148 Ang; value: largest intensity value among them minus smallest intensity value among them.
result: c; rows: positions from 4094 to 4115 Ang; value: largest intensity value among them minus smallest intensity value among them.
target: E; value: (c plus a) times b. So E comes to 2.6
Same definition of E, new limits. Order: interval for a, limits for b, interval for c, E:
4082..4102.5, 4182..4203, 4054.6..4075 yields 1.5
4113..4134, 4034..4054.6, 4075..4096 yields 1.3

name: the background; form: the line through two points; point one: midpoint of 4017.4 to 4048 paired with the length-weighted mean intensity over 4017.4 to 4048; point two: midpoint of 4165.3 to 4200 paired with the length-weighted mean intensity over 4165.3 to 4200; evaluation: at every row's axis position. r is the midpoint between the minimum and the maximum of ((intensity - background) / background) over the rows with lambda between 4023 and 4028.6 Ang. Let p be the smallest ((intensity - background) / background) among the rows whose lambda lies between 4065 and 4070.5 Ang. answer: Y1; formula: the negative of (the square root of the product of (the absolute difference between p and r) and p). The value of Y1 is -0.06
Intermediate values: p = 0.04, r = -0.035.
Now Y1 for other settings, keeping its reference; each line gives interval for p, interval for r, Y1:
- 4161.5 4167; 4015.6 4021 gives -0.02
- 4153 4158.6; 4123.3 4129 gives -0.04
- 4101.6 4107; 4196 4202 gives -0.08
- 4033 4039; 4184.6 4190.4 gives -0.06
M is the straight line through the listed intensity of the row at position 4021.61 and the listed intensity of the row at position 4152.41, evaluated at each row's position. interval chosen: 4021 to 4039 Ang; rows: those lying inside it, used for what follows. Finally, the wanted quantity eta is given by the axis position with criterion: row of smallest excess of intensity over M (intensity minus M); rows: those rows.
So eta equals 4023.46 Ang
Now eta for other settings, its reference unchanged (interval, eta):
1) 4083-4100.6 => 4093.55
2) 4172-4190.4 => 4172.54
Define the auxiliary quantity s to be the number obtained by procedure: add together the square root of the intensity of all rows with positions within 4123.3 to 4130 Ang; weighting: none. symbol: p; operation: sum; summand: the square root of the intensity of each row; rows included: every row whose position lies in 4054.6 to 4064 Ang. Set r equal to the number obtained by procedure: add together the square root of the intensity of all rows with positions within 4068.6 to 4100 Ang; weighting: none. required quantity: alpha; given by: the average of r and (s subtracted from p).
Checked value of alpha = 43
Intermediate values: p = 22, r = 80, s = 16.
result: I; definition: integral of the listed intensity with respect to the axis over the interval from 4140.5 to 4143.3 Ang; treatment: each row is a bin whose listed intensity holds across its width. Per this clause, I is 14.1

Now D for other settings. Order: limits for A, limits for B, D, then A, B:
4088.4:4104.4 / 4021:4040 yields 10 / 94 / 104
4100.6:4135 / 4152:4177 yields 69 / 186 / 118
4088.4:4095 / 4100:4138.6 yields 172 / 36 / 208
